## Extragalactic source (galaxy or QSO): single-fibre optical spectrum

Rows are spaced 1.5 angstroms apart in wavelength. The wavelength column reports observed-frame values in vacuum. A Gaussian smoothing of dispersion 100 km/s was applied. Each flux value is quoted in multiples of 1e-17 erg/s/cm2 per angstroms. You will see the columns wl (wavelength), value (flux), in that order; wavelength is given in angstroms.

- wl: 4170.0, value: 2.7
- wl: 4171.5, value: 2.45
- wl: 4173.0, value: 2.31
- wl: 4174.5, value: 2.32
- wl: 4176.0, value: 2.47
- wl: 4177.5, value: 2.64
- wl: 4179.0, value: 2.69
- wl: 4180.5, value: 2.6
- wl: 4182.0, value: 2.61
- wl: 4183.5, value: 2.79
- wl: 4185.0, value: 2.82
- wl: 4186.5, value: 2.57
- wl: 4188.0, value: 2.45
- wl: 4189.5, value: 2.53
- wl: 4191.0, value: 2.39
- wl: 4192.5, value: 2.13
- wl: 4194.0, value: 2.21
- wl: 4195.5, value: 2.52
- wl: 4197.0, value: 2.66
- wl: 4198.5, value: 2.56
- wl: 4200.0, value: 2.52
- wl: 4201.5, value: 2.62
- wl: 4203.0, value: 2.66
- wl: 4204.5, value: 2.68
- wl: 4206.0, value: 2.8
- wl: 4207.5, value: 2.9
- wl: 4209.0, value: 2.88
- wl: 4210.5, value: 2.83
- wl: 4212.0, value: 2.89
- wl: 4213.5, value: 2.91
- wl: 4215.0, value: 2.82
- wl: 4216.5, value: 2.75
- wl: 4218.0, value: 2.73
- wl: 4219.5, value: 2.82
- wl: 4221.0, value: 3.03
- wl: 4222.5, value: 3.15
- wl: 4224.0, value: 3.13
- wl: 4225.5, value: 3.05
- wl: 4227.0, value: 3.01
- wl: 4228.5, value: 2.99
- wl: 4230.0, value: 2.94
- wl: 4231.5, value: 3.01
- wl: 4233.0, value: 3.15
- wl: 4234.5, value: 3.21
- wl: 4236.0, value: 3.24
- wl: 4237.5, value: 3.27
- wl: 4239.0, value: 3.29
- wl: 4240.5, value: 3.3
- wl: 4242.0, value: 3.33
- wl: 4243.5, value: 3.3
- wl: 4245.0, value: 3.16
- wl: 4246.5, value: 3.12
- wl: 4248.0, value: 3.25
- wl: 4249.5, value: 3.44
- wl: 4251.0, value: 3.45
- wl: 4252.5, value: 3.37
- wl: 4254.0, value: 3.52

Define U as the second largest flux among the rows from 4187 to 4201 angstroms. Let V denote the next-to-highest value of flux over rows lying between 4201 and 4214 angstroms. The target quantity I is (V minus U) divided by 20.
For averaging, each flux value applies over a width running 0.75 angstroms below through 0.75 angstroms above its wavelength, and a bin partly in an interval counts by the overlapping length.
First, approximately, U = 2.56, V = 2.9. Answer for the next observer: 0.017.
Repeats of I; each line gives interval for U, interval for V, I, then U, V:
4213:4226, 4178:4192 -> -0.017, 3.13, 2.79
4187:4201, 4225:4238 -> 0.034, 2.56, 3.24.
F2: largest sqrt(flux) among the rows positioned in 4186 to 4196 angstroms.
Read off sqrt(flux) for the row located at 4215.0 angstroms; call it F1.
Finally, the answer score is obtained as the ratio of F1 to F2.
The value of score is 1.048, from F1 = 1.68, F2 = 1.60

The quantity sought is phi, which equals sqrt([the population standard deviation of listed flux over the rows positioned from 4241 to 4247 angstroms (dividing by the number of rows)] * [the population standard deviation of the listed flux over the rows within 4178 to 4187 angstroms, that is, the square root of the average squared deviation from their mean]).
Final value 0.093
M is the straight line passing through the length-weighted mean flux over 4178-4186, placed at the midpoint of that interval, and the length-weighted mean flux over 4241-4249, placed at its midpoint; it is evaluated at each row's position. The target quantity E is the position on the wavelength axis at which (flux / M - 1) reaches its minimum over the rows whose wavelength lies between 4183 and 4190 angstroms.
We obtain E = 4188.0 angstroms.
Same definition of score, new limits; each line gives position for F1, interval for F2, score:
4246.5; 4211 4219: 1.035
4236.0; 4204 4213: 1.057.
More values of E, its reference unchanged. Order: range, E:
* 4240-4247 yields 4246.5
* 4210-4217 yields 4216.5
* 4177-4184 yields 4182.0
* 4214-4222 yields 4218.0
